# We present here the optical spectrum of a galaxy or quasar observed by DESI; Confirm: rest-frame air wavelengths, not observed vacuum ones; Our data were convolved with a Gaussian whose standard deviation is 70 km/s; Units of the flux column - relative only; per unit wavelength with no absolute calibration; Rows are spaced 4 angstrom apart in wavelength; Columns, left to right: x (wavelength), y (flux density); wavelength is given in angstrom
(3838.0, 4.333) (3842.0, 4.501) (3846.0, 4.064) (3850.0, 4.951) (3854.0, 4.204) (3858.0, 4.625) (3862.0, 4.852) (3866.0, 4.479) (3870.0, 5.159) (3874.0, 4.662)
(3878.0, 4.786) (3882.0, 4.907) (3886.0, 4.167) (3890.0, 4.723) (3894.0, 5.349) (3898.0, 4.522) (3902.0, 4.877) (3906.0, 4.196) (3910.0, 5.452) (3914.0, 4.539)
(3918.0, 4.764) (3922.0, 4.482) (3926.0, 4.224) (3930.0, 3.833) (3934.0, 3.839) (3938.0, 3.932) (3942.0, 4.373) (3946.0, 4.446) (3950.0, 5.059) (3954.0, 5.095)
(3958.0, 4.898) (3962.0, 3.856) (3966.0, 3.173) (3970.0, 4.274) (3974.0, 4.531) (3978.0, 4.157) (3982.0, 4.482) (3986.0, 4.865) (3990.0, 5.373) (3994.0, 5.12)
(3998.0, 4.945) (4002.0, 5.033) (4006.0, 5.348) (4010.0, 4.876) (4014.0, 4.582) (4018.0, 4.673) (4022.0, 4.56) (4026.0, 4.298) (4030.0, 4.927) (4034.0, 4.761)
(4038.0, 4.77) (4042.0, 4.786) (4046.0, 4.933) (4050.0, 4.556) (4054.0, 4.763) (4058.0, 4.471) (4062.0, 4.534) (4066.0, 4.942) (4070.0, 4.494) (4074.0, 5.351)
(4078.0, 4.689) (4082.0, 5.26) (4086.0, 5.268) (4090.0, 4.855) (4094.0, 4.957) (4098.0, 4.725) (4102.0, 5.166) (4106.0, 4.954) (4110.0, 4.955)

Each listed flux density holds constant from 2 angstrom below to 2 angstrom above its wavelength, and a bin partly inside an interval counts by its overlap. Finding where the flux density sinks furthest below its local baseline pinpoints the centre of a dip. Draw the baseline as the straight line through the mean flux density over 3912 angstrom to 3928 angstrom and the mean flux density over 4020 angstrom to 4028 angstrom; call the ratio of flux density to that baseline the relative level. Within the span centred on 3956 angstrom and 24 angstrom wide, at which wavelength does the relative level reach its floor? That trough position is 3966.0 angstrom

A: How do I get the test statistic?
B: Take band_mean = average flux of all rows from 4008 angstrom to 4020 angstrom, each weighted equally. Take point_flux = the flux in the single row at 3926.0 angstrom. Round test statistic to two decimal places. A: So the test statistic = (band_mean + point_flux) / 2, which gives 4.47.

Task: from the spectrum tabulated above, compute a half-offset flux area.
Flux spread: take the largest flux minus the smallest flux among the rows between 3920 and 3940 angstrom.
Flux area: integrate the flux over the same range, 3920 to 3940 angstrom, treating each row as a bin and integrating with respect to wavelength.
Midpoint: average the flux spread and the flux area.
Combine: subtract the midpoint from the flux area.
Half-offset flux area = 40.3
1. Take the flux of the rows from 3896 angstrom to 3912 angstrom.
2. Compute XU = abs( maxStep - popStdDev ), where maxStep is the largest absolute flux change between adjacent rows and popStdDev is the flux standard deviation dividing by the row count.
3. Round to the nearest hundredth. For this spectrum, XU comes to 0.79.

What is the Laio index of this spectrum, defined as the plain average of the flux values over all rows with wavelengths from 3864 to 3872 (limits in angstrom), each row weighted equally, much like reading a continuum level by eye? 4.82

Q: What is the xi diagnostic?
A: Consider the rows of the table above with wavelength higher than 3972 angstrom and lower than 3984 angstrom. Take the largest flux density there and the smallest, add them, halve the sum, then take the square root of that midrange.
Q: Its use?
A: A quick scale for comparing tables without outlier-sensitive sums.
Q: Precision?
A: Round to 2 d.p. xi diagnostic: 2.08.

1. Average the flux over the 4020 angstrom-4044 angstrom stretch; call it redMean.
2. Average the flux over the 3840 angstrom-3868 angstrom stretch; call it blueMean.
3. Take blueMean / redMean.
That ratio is 0.966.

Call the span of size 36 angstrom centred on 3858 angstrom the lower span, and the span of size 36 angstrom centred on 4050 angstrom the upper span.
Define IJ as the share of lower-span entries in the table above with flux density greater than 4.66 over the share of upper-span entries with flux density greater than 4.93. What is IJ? 2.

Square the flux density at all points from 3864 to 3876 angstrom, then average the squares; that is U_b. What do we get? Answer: 22.8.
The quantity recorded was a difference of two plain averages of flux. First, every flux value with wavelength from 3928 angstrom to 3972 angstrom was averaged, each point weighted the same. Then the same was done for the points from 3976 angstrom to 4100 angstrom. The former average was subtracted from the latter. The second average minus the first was 0.57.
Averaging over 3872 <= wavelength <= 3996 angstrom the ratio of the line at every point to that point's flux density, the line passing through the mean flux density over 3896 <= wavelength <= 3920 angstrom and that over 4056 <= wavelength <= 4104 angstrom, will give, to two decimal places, 1.06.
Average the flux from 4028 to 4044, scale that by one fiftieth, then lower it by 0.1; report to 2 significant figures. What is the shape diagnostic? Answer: -0.0038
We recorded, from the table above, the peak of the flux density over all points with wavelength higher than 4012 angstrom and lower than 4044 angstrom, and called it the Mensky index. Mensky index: 4.927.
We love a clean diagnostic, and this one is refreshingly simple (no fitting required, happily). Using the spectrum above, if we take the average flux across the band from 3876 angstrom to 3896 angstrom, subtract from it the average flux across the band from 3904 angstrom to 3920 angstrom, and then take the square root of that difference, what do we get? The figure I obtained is 0.2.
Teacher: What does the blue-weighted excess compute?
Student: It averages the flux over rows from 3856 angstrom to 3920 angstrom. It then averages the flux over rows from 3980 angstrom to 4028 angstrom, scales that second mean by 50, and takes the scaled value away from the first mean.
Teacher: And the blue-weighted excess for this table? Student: -238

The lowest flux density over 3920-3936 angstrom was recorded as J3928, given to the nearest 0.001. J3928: 3.833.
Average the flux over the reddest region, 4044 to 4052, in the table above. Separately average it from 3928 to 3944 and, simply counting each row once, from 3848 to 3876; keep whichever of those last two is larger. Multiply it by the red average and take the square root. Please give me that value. 4.72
